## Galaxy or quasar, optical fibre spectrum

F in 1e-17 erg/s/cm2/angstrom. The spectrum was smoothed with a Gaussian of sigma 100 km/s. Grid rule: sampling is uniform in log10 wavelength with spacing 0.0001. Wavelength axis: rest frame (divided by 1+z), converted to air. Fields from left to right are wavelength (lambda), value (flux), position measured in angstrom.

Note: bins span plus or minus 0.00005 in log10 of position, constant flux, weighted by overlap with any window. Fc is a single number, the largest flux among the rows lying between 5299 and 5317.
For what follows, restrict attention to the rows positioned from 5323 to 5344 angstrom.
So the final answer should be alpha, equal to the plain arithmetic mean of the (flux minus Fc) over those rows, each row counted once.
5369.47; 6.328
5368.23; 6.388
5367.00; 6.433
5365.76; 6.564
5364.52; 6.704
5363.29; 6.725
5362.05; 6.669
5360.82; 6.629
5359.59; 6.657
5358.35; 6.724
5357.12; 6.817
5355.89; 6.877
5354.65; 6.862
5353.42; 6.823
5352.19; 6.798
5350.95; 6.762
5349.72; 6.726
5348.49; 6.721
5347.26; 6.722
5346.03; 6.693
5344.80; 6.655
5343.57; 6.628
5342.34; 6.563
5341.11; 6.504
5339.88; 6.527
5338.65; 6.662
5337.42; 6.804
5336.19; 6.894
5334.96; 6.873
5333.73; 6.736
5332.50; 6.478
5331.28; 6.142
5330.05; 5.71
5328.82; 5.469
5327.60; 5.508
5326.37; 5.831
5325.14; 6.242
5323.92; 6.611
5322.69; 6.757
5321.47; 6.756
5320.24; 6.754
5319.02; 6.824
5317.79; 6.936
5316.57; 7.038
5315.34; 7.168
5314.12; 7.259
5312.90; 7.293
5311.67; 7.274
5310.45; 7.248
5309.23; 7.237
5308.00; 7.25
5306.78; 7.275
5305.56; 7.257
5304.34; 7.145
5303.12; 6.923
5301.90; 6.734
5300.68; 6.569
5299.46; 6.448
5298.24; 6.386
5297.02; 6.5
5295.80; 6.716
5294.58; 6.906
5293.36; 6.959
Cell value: -0.93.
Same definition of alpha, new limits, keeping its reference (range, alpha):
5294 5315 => -0.33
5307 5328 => -0.47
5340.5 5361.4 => -0.58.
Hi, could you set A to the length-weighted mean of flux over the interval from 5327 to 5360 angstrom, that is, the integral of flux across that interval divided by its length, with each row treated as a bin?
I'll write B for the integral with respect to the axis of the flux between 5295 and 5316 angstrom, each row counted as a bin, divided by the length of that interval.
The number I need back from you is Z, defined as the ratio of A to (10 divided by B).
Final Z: 4.59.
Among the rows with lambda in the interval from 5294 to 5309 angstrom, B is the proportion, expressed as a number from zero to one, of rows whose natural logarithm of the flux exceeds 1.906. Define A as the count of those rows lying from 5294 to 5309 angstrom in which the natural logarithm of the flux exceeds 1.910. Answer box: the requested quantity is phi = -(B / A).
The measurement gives -0.097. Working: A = 6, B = 0.58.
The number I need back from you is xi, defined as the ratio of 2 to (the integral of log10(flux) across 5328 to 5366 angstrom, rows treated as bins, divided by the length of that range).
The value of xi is 2.44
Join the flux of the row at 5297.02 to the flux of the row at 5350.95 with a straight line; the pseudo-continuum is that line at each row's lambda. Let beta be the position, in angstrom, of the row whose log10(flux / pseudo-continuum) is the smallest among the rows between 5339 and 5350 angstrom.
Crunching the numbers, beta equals 5341.11 angstrom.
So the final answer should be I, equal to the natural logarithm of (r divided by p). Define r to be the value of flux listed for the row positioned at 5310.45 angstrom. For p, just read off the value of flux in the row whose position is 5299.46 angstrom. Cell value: 0.12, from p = 6.448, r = 7.248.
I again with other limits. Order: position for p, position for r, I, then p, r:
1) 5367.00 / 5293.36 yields 0.08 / 6.433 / 6.959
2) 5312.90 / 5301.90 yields -0.08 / 7.293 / 6.734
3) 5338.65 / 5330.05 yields -0.15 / 6.662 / 5.71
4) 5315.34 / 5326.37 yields -0.21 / 7.168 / 5.831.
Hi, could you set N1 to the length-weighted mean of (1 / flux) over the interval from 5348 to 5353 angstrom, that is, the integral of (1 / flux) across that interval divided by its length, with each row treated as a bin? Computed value 0.148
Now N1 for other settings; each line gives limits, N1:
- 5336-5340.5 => 0.149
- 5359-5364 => 0.150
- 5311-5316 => 0.138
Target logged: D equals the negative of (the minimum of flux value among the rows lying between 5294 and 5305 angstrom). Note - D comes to -6.39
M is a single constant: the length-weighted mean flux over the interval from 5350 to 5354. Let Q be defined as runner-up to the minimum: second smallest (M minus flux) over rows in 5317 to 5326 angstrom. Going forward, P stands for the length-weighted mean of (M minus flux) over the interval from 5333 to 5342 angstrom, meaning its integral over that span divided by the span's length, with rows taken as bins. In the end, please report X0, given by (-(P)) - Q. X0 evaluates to 0.0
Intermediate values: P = 0.08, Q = -0.04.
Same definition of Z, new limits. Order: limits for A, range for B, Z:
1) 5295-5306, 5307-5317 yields 4.87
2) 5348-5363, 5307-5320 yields 4.83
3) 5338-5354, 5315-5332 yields 4.27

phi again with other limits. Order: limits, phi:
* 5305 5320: -0.083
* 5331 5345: -0.111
